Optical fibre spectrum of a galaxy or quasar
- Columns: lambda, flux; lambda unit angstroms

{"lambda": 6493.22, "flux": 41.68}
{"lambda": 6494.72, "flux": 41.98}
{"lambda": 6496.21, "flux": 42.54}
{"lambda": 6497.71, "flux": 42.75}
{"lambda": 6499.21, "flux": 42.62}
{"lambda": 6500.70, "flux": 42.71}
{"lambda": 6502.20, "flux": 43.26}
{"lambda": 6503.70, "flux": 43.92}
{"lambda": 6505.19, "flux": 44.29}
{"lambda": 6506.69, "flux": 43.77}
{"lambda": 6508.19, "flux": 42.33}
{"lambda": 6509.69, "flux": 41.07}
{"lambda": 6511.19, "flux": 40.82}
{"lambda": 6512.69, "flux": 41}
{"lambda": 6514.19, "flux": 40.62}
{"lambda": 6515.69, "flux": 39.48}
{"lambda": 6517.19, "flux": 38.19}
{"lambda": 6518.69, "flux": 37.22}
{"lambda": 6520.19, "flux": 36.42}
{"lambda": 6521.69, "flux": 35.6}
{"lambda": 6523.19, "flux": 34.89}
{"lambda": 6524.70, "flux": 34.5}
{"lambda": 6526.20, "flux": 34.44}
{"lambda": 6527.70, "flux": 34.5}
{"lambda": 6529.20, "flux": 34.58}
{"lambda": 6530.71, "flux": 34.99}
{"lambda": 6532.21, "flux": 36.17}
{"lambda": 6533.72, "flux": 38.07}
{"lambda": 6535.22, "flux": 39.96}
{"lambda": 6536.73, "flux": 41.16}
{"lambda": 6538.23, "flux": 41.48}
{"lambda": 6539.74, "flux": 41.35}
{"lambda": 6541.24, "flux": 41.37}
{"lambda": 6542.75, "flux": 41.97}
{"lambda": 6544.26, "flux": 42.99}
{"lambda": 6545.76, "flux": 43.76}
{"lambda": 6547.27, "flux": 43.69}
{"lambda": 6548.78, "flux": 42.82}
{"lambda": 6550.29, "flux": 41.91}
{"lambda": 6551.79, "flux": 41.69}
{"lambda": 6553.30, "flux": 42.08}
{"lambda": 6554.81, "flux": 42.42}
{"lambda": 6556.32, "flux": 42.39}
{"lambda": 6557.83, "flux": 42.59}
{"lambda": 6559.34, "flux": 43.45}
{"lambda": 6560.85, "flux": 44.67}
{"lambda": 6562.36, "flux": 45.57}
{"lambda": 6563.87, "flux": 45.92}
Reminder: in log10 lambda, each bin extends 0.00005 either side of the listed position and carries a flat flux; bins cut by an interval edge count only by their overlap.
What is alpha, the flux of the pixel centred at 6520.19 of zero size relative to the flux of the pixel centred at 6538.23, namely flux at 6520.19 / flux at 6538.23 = 0.88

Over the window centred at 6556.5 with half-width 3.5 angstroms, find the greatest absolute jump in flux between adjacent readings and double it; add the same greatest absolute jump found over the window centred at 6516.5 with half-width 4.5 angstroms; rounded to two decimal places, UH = 3.01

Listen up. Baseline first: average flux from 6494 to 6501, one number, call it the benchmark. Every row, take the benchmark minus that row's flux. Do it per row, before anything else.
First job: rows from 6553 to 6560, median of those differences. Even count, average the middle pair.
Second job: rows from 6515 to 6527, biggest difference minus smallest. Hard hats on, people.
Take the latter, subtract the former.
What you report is 5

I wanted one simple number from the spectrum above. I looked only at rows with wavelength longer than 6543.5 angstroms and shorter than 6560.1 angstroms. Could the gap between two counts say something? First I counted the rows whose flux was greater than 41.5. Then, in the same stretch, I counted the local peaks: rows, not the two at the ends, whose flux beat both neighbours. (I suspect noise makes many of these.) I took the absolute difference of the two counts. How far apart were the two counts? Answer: 9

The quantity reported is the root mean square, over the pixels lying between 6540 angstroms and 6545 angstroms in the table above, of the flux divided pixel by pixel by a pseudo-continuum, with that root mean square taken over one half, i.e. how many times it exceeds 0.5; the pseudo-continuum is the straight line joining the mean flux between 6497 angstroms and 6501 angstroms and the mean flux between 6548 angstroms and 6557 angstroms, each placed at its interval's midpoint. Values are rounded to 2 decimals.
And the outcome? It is 1.99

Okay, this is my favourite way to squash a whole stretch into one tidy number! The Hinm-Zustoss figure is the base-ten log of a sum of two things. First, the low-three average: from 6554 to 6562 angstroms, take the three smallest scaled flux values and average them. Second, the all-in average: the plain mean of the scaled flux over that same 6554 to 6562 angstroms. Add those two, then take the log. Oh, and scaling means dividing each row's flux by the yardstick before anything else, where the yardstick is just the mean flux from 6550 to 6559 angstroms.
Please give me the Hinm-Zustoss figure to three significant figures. 0.307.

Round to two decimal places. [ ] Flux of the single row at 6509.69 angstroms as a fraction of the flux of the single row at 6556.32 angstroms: 0.97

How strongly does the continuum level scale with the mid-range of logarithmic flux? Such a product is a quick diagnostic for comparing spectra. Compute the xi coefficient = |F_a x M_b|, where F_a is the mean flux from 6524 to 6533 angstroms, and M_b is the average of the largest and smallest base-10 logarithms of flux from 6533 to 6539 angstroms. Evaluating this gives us 55.8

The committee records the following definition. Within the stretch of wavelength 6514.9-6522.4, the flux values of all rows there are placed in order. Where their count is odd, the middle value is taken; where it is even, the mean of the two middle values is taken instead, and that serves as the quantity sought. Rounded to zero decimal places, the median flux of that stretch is 37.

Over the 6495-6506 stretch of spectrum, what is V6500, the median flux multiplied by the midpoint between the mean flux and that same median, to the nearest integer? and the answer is 1836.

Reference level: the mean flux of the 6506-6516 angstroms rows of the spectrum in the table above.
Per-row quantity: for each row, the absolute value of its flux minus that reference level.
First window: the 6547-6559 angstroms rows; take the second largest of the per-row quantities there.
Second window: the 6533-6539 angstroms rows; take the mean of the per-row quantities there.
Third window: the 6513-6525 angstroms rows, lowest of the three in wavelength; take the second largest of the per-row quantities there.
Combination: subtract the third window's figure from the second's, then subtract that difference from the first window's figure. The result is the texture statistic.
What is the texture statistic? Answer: 6.7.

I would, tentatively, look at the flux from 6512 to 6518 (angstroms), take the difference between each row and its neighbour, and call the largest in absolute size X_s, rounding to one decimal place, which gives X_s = 1.3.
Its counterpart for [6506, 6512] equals 1.4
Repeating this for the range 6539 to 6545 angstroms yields 1.0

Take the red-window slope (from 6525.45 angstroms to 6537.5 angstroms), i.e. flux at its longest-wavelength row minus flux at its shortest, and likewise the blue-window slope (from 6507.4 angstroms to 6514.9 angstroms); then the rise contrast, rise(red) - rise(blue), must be 8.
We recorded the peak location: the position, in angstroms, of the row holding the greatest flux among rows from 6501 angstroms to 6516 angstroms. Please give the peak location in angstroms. 6505.19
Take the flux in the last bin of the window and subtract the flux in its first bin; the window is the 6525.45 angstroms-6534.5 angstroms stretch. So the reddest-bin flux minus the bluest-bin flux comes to 3.6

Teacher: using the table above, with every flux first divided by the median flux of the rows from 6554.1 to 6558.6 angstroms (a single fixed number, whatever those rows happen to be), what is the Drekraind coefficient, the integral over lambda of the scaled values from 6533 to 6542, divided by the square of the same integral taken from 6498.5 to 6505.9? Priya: 0.15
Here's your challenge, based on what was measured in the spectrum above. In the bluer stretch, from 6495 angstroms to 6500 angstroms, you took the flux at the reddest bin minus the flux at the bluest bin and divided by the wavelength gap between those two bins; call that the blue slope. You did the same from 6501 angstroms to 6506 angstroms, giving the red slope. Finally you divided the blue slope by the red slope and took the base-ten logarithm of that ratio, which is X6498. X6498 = -1.1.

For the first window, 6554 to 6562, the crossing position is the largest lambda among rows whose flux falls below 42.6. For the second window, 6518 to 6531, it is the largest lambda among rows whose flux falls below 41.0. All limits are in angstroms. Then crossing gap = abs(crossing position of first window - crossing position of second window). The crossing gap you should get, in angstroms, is 27.1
